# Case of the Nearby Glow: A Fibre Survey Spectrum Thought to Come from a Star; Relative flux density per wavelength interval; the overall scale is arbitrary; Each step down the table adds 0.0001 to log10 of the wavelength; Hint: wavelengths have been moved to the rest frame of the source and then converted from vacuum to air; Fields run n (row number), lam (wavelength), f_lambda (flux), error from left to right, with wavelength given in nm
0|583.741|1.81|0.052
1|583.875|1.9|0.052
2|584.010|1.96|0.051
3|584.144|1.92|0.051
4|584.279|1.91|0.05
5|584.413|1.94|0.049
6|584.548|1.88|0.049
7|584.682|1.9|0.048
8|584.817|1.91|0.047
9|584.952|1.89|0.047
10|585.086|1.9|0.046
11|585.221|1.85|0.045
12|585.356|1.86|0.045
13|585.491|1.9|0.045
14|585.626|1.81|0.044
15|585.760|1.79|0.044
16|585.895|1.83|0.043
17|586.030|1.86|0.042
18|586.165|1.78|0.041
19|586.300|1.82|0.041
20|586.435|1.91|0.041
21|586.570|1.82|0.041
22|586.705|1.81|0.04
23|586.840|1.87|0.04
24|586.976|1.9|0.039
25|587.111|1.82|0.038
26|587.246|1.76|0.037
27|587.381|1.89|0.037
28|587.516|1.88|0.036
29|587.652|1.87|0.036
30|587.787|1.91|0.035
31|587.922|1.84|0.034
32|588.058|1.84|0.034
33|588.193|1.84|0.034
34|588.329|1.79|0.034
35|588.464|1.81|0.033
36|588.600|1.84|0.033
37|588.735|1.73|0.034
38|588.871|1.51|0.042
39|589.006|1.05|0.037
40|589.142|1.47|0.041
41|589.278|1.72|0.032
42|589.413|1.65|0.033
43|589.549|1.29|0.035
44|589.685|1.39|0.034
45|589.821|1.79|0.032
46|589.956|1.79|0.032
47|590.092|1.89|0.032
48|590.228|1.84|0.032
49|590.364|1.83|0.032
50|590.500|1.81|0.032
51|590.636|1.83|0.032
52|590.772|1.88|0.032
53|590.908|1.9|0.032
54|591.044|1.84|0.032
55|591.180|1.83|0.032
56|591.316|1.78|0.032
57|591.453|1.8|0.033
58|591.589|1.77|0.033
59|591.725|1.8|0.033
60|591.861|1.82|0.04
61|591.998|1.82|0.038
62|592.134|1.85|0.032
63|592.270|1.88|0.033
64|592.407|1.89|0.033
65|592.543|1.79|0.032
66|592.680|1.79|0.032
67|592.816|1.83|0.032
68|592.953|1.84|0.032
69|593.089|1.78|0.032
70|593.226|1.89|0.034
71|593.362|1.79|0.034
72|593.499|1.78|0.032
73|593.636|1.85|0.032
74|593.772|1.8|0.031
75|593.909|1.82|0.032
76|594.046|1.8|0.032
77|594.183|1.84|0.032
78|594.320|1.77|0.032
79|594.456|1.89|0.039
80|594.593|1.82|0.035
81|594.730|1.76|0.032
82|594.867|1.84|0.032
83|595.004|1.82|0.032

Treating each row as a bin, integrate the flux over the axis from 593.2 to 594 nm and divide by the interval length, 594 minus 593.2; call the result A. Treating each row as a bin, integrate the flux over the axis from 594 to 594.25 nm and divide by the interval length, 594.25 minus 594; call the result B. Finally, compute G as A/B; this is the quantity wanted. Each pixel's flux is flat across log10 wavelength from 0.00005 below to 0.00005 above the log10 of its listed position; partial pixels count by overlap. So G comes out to 1.00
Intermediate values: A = 1.82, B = 1.820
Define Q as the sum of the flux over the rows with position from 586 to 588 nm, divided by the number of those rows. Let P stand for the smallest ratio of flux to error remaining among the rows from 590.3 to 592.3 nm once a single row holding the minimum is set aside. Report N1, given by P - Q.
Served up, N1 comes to 46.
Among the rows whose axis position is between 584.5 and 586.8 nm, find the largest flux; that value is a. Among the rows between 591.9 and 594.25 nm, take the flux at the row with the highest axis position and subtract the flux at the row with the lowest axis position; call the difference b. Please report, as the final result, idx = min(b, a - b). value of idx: 0.020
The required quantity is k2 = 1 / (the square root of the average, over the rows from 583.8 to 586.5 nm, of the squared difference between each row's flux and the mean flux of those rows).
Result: 20.7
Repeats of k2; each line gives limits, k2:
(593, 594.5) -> 24.4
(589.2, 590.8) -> 5.4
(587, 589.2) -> 4.6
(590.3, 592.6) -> 26.6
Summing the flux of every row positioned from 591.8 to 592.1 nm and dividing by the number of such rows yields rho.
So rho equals 1.820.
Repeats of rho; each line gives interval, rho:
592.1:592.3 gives 1.865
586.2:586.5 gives 1.865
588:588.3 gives 1.840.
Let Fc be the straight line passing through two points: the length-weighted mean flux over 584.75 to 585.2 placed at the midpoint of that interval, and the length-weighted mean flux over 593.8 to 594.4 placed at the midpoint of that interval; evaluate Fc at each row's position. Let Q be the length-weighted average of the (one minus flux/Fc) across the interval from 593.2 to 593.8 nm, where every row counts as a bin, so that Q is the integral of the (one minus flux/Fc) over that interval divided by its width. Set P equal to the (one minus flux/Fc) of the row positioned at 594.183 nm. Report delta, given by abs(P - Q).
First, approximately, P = -0.018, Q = -0.002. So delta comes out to 0.015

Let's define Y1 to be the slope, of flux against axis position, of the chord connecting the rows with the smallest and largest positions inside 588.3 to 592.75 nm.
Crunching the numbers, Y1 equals 0.00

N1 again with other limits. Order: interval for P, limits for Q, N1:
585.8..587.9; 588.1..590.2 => 42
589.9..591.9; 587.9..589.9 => 52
